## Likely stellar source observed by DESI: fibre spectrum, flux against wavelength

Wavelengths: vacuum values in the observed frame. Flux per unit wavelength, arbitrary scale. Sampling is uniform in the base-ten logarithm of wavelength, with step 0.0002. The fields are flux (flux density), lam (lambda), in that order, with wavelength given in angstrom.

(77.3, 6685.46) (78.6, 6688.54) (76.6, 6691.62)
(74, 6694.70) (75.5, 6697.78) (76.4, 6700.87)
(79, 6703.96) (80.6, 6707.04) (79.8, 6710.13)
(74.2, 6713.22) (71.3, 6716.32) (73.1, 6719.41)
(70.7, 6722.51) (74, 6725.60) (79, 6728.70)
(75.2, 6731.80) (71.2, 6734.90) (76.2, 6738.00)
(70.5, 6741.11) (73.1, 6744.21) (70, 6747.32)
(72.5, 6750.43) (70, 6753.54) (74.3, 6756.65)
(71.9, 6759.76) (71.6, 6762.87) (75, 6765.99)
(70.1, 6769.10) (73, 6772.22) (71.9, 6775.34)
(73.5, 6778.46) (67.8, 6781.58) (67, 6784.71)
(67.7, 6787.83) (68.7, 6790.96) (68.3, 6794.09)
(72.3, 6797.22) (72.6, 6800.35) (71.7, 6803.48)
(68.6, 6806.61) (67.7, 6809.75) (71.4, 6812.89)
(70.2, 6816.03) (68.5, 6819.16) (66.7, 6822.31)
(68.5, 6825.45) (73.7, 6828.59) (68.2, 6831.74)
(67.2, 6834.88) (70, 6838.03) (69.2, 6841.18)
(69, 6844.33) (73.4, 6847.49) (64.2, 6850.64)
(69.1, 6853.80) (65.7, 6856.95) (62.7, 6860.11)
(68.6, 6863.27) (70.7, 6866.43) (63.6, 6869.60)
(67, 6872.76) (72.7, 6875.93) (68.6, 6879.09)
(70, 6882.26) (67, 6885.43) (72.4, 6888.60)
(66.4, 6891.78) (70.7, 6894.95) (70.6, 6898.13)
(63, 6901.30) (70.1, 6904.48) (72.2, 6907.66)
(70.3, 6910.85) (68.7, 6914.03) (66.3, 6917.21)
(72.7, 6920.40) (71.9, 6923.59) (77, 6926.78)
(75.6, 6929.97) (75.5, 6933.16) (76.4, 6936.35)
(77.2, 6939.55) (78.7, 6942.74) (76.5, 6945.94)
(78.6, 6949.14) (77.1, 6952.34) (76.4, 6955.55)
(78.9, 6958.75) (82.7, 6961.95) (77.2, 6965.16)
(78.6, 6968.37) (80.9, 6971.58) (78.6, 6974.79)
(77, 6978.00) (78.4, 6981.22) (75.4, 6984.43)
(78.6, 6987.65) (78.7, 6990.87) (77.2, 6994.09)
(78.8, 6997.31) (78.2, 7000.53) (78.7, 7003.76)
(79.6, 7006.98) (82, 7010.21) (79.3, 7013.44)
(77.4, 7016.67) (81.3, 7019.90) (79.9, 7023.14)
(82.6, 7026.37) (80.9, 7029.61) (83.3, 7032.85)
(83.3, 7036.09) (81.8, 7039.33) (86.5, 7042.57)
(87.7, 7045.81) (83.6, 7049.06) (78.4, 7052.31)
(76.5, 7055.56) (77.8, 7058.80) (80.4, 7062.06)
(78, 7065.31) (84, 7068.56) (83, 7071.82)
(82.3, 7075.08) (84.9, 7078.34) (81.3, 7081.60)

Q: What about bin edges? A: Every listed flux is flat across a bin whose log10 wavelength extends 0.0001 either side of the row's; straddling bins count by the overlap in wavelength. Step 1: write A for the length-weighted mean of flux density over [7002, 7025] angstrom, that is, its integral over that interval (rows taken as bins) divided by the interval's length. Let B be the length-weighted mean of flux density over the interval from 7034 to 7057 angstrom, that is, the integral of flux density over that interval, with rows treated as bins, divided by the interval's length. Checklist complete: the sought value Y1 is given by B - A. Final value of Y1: 3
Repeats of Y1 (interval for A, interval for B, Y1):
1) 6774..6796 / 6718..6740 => 5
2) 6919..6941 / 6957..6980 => 4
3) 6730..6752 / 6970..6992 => 5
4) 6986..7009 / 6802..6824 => -9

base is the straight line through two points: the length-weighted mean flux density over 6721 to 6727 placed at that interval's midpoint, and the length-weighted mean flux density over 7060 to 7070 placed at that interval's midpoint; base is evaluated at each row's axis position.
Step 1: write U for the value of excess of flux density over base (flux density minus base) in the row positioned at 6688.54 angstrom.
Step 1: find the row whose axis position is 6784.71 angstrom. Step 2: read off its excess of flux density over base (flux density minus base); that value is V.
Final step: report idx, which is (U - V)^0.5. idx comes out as 3.7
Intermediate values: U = 7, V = -6.9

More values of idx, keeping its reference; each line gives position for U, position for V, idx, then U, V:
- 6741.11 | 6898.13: 1.9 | -2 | -6.0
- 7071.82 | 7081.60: 1.4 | 2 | 0.3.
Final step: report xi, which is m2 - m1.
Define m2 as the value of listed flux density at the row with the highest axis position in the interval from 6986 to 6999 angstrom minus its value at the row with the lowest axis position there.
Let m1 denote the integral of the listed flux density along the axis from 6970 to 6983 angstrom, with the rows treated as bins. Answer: -1023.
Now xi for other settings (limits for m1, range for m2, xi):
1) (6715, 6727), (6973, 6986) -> -871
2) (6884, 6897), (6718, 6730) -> -893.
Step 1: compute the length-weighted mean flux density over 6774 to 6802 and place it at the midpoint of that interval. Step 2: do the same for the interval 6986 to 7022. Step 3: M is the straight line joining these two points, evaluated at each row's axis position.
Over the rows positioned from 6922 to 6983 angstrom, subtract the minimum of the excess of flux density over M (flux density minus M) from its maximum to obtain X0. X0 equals 9.2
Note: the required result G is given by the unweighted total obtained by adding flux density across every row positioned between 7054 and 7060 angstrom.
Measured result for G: 154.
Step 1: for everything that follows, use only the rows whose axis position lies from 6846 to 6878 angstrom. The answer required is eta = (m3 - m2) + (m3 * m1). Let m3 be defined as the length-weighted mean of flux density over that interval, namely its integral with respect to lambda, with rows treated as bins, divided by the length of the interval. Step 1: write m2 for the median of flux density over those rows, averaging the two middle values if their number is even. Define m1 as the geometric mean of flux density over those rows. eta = 4587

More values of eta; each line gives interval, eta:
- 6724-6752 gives 5401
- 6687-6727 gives 5723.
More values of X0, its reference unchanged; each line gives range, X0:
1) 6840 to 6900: 11.2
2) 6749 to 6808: 8.8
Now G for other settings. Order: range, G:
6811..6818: 142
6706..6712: 160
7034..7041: 165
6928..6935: 151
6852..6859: 135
